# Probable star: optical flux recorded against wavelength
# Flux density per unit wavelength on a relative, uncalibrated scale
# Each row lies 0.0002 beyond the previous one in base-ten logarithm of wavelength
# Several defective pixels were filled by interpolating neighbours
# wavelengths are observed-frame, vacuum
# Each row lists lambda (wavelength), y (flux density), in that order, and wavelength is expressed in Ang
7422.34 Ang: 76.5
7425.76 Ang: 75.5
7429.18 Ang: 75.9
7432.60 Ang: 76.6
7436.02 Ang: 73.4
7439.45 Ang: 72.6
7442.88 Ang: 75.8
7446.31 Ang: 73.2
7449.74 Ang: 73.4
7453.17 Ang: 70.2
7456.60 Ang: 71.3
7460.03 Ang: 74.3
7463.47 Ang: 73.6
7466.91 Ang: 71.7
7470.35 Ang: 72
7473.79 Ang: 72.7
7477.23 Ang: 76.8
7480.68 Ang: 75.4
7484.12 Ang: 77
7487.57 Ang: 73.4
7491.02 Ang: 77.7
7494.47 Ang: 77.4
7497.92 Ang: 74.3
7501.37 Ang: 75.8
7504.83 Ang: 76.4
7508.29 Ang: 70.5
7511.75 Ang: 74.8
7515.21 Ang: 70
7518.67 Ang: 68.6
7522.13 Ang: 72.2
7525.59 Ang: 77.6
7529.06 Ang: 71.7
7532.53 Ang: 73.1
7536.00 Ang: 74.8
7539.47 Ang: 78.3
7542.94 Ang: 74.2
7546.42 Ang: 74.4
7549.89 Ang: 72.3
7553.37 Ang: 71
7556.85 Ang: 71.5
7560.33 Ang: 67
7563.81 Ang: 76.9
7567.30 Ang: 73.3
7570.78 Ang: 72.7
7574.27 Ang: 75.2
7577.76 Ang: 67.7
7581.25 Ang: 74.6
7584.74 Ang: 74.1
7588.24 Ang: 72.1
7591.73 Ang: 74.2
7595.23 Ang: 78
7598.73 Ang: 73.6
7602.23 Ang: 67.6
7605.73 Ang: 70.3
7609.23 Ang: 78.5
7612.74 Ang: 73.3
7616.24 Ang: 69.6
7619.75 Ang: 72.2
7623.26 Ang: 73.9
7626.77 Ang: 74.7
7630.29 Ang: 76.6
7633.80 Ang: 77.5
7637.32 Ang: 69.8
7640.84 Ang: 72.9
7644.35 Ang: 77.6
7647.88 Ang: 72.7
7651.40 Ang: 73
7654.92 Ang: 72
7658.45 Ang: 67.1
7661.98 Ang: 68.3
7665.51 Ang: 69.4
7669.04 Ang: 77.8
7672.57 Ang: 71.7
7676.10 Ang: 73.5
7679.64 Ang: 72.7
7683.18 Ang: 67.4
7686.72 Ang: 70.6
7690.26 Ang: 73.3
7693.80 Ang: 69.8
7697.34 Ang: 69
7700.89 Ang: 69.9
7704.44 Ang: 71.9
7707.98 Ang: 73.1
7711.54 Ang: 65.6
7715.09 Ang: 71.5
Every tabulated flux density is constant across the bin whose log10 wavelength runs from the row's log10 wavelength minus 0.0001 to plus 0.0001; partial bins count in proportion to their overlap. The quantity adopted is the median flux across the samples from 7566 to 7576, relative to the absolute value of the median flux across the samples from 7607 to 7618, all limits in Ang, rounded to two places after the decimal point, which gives 1.00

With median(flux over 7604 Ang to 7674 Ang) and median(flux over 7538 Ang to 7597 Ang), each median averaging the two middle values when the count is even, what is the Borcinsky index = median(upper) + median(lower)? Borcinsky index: 147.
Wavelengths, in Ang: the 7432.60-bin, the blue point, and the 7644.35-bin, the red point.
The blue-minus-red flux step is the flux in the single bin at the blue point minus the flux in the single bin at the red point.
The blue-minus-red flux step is -1.0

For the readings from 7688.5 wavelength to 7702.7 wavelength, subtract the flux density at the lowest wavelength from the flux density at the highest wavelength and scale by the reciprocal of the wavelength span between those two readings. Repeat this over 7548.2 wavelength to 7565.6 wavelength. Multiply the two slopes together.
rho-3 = -0.11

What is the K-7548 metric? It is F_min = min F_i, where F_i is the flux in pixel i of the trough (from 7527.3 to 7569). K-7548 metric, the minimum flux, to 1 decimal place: 67.0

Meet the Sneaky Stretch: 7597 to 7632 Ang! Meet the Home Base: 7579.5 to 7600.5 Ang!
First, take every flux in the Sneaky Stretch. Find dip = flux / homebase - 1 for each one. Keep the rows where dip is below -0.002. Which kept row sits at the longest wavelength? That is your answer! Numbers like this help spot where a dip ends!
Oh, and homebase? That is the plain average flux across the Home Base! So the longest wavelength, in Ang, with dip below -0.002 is 7623.26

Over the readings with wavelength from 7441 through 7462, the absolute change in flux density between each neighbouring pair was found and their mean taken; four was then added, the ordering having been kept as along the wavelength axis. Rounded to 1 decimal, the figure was 6.0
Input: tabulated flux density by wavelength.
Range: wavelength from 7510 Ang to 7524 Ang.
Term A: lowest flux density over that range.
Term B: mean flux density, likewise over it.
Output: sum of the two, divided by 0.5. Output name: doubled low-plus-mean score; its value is 280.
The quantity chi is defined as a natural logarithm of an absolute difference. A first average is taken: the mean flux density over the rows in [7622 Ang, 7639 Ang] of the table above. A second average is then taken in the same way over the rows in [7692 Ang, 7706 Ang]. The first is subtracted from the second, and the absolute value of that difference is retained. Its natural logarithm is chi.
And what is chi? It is 1.5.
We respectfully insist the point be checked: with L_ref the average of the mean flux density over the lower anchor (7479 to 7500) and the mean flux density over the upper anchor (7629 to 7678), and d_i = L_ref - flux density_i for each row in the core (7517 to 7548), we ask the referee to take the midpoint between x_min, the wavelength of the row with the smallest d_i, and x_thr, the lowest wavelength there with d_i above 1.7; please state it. 7529.1 Ang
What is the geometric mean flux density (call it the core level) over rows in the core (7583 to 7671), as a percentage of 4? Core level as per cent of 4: 1825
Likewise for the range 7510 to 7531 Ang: 1811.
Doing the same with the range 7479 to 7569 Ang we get 1844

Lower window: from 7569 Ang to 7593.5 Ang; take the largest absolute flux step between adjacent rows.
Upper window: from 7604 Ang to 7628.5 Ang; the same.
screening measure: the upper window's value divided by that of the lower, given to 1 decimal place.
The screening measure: 1.1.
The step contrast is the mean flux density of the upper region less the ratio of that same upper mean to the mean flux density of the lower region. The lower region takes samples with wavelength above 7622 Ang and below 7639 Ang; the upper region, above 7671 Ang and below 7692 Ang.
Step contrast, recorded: 70.6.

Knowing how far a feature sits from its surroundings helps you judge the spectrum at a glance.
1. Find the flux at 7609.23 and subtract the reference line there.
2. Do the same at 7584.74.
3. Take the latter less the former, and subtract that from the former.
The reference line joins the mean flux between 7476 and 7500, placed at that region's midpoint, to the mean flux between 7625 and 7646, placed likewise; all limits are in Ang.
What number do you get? 8.0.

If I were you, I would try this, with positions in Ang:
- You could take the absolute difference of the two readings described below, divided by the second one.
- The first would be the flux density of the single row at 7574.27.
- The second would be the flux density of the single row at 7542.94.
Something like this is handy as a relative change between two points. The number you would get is 0.01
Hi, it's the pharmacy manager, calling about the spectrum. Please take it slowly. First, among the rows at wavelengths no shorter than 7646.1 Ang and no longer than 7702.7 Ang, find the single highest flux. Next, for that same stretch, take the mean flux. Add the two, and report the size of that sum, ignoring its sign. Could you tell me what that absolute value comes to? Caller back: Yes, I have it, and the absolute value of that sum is 148.9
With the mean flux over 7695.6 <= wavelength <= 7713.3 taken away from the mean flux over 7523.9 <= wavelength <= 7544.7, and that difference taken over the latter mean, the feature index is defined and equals 0.07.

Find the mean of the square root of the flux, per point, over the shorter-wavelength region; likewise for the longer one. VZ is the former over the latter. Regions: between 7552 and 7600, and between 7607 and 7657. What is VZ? 0.99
